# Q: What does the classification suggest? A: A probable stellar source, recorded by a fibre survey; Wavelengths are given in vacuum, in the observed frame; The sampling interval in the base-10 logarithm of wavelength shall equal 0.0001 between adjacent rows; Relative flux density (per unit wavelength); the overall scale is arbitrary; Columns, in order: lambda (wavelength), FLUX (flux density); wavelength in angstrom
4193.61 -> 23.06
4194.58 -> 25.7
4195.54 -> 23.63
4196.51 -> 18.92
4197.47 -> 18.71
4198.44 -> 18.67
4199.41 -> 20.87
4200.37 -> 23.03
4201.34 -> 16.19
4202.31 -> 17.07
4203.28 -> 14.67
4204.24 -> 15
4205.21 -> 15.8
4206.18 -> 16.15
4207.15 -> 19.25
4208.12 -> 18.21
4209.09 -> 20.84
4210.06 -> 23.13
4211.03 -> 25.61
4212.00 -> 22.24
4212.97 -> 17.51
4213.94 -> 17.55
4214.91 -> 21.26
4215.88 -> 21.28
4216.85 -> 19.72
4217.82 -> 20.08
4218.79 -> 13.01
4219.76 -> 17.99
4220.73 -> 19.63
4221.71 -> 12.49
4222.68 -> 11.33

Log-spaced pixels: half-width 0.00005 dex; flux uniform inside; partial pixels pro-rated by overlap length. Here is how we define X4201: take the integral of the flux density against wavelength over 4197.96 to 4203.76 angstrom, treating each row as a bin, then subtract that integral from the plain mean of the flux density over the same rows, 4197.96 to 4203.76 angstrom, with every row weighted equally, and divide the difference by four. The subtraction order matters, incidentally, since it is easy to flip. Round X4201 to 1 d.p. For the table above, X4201 -22.1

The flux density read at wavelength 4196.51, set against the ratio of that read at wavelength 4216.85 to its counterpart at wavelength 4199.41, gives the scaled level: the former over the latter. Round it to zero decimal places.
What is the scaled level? 20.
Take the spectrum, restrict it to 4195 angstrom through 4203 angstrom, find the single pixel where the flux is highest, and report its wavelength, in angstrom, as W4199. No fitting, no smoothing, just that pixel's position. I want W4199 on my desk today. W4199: 4195.54 angstrom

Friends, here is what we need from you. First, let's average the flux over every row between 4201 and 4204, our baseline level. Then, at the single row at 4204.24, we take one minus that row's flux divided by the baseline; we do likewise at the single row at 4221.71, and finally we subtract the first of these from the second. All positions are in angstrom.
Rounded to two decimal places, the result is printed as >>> 0.16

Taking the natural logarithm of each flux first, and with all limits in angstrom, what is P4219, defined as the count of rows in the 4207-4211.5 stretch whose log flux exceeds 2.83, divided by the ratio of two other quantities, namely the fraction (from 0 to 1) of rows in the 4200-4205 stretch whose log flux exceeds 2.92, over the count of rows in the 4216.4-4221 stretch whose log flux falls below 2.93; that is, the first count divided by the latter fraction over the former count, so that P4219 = 50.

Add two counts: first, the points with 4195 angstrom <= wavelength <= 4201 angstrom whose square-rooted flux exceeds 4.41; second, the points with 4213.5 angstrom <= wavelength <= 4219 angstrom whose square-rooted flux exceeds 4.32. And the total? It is 7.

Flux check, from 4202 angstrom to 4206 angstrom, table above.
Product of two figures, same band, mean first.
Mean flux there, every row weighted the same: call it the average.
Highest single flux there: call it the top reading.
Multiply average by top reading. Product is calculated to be 267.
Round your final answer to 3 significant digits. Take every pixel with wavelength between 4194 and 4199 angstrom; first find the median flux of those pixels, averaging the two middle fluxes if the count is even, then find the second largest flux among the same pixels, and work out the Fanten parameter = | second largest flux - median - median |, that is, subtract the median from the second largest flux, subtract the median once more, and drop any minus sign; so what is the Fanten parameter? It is 14.2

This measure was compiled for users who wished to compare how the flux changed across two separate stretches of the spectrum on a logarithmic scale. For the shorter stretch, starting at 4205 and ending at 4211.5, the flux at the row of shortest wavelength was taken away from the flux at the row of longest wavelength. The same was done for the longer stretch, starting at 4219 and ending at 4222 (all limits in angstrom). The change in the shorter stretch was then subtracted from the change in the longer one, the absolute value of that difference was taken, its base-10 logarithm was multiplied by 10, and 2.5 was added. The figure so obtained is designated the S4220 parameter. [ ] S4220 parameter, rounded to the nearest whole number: 14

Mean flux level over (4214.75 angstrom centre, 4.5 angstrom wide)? 19.5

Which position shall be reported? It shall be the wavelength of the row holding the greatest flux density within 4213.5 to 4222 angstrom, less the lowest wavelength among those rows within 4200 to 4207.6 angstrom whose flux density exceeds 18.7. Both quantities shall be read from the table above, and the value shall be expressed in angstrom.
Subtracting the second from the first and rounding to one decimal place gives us 15.5 angstrom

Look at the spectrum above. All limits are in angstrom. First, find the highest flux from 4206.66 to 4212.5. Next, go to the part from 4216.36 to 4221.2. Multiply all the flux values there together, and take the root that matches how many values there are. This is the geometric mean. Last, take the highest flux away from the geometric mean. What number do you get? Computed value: -7.7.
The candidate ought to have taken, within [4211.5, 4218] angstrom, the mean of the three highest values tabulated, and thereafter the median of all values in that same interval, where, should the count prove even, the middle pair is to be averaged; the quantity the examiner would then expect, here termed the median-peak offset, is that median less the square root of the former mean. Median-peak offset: 15.4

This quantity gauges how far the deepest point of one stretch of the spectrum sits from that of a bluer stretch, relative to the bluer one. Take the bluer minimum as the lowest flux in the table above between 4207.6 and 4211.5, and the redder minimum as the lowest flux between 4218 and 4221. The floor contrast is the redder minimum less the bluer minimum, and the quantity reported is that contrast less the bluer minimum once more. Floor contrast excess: -23.4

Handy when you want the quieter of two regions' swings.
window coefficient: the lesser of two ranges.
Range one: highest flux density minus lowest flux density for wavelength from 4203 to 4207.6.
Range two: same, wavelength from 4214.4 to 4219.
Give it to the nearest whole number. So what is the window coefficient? 5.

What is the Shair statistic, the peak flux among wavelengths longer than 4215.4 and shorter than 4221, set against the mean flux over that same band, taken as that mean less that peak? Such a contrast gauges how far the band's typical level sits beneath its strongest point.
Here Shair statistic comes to -2.7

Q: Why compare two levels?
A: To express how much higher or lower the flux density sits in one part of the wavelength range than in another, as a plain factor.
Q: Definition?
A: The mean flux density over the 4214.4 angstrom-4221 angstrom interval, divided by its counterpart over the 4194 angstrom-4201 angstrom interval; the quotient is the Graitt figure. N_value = 0.89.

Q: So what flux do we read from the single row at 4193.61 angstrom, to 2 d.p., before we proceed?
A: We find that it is 23.06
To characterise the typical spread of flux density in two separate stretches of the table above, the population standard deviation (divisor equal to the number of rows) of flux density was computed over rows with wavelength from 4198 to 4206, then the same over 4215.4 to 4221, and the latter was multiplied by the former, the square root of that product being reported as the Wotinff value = 2.74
